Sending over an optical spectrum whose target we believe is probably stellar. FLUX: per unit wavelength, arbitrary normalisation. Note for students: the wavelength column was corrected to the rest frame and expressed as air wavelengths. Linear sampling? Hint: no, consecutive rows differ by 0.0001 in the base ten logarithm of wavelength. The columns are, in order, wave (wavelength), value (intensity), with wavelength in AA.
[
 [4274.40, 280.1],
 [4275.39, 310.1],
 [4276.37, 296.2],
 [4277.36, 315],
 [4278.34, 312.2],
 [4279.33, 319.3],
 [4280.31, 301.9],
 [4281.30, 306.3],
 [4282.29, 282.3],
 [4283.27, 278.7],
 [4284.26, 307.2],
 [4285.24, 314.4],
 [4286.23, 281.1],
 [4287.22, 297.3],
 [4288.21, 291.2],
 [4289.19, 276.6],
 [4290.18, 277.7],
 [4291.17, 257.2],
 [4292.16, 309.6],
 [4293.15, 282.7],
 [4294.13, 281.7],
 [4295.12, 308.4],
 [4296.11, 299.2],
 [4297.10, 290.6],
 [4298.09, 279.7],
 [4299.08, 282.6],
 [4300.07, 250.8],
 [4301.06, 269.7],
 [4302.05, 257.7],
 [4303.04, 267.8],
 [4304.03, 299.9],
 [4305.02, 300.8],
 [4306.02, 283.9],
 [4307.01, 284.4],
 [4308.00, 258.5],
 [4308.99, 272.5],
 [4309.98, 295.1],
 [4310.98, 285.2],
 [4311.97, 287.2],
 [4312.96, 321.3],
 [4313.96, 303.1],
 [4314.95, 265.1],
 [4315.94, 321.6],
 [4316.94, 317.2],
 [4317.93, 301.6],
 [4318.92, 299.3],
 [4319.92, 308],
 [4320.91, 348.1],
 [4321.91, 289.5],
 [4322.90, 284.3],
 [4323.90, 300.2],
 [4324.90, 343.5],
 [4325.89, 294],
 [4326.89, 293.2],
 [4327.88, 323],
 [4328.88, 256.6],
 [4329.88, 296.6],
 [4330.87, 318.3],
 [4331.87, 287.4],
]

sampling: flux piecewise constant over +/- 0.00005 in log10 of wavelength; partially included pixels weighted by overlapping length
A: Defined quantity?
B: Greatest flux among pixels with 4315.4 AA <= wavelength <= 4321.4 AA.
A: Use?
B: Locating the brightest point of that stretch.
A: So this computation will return 348.1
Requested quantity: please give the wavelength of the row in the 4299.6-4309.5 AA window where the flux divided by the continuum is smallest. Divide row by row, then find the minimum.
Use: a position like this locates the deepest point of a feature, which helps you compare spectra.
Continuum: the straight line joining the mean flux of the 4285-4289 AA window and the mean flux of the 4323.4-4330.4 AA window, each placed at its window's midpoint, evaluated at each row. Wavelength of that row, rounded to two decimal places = 4300.07 AA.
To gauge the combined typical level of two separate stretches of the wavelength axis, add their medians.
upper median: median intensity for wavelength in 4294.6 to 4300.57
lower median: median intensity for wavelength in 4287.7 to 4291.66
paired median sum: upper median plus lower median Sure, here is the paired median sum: 564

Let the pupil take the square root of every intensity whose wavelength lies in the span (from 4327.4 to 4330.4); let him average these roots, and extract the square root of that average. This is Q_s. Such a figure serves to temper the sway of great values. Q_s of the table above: 4.13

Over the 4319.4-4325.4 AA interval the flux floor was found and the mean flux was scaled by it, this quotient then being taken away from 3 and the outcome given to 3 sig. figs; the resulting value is 1.90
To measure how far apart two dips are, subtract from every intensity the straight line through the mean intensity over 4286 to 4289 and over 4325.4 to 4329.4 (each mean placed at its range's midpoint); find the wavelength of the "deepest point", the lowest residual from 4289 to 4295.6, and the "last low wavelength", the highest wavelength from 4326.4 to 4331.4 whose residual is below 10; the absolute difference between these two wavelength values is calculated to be 38.7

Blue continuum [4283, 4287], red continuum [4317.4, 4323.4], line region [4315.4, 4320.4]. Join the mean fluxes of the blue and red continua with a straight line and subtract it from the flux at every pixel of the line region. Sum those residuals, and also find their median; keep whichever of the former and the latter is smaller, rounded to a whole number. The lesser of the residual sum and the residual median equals 3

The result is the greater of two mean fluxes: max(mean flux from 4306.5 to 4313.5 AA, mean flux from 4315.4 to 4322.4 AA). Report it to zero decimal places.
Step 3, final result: 312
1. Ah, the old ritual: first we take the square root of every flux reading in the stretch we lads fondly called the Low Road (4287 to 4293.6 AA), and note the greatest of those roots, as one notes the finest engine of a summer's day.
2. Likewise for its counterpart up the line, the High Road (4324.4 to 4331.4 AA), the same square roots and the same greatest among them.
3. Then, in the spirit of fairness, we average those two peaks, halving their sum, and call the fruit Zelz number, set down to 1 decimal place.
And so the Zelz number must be 18.1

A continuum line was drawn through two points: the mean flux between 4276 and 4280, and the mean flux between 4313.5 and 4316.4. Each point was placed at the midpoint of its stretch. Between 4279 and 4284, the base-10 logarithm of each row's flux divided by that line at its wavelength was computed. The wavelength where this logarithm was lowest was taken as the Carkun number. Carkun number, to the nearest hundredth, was 4283.27 AA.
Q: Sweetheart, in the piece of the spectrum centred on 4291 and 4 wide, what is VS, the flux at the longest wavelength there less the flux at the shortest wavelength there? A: 33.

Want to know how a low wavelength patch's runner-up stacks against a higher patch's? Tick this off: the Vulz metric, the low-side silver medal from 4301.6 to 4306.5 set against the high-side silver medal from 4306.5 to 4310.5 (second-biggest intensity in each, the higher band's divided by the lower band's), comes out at 0.95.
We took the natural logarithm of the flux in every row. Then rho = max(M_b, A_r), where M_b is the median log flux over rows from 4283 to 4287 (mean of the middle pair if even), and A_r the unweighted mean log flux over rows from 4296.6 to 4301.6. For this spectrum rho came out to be 5.68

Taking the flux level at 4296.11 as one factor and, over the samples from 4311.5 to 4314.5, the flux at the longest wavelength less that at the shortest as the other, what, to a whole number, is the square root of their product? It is 69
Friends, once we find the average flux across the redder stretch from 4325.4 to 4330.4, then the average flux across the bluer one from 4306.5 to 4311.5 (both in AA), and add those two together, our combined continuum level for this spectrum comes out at 572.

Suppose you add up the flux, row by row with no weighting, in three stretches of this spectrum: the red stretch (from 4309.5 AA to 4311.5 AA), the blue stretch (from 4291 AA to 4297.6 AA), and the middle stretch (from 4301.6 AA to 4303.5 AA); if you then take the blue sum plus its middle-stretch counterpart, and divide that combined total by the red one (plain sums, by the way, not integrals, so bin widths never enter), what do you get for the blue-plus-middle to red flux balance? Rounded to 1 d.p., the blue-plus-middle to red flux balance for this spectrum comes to 4.4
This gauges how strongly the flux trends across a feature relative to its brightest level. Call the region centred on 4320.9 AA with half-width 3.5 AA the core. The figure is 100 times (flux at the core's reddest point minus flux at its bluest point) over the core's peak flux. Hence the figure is 0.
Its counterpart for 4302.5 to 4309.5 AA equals 2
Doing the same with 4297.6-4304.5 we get 7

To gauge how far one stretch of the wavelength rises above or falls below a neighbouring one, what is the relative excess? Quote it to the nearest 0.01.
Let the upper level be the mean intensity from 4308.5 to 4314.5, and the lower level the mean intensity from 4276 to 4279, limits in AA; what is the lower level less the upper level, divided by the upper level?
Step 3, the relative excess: 0.05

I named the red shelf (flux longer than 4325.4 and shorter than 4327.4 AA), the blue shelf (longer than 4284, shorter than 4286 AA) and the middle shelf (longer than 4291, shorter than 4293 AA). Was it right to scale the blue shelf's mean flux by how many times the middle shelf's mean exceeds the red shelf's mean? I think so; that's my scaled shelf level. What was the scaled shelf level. 300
